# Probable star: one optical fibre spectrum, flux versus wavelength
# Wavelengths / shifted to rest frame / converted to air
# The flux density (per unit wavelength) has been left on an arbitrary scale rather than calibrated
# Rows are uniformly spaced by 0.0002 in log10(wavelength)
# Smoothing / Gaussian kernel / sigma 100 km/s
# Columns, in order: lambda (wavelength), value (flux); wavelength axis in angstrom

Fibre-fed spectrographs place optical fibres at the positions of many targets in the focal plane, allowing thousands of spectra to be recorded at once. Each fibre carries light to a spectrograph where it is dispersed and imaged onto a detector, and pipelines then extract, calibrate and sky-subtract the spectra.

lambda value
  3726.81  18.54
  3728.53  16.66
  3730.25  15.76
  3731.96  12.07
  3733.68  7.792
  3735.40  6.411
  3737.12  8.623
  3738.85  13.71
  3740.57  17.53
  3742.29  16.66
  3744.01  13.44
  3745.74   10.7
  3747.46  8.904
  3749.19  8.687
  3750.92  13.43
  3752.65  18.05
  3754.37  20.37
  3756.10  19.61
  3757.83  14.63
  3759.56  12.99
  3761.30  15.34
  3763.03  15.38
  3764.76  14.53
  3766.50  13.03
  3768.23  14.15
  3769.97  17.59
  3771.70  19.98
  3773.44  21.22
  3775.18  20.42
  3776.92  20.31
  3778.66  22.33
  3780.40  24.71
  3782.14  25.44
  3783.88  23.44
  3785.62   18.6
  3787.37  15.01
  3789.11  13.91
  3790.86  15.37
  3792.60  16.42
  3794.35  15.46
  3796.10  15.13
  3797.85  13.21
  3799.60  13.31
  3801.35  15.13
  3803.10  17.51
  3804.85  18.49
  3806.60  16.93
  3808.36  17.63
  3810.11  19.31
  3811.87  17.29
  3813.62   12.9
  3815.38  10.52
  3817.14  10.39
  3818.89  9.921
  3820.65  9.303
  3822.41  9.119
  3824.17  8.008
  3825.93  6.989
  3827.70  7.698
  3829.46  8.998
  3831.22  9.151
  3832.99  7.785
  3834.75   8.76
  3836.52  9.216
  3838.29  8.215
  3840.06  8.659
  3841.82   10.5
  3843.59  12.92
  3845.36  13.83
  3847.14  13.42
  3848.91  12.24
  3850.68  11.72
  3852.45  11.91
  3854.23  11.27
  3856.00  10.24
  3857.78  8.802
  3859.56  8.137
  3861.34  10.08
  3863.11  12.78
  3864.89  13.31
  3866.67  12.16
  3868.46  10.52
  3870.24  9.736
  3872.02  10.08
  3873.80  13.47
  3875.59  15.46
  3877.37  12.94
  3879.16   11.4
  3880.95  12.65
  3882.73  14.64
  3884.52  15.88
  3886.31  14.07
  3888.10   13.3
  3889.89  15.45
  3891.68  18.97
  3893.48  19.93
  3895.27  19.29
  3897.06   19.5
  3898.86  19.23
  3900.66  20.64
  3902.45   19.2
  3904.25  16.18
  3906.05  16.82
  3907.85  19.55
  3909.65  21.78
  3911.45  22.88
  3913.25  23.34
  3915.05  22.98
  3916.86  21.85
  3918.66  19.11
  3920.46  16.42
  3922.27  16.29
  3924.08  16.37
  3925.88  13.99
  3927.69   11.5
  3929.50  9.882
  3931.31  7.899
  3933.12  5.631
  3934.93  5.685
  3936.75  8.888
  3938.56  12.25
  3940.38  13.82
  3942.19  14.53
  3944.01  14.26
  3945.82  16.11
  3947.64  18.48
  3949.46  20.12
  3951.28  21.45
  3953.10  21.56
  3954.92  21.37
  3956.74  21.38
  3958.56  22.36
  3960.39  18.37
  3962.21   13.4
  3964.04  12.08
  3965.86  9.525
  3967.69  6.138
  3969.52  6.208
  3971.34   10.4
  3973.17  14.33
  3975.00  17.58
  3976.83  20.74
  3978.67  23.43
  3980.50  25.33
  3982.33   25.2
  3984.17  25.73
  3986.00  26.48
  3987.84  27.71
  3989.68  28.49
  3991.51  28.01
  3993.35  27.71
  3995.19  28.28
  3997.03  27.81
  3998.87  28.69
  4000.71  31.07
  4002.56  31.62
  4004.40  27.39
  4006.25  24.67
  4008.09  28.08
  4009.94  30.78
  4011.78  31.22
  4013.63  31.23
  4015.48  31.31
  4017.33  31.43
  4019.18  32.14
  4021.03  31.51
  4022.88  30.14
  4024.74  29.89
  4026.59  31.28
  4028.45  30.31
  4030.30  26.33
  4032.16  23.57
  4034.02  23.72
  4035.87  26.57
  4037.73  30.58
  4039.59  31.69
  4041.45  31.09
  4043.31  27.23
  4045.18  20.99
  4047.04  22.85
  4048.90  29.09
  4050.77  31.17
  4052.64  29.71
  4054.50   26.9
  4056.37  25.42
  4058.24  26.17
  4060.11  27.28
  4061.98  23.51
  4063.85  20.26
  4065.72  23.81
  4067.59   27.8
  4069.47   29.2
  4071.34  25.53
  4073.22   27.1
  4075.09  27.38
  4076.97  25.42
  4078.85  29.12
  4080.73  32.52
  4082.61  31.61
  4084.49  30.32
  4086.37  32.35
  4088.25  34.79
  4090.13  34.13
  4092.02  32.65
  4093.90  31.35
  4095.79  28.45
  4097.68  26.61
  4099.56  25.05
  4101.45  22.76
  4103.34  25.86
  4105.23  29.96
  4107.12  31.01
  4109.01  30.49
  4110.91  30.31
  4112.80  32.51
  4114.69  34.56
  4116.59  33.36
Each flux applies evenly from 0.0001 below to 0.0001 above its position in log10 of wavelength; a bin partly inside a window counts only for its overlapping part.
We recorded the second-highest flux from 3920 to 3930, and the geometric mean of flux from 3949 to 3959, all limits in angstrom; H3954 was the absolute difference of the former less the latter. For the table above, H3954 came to 5.0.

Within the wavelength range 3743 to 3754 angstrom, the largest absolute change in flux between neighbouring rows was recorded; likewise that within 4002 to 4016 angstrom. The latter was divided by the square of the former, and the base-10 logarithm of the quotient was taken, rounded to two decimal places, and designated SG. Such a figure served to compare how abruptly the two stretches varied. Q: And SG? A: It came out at -0.73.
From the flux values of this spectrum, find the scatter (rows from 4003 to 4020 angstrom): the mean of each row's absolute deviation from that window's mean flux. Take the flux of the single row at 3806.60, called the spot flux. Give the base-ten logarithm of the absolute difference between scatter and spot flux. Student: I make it 1.2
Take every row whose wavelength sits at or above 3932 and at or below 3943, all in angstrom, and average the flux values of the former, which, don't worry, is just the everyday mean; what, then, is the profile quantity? 10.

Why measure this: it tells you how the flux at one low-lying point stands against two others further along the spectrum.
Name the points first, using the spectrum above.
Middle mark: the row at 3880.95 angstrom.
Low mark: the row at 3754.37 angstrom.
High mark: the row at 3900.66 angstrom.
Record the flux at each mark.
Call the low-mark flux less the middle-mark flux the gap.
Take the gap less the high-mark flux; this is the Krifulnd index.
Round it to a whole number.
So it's -13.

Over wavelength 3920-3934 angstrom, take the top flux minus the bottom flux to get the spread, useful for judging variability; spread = 11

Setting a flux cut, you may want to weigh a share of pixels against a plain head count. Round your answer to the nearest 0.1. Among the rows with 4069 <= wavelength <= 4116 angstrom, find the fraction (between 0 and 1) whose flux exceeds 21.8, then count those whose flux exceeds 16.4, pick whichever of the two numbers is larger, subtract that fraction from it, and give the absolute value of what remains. 24.0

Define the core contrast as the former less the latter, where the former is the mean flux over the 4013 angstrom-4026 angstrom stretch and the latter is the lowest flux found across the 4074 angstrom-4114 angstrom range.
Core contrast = 8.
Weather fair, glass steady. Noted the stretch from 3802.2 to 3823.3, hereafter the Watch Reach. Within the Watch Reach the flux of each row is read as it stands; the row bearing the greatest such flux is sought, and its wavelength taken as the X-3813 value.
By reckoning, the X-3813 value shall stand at 3810.11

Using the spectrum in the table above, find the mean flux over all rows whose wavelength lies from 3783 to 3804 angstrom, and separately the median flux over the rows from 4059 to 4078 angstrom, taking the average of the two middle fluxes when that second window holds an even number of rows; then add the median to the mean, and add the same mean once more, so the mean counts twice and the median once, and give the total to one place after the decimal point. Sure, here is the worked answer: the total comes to 58.4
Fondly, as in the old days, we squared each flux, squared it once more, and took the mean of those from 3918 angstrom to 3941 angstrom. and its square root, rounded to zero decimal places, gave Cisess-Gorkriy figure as 193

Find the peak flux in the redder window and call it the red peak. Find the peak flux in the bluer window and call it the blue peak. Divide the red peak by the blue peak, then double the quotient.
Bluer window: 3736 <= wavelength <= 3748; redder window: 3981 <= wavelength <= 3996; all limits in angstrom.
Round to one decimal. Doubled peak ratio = 3.3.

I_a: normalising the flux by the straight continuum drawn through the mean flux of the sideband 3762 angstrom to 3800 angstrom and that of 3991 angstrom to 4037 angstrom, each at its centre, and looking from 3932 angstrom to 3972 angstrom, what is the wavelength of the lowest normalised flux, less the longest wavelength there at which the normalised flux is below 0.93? -38.2 angstrom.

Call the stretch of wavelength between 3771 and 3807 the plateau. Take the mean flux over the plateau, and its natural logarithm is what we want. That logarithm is 2.9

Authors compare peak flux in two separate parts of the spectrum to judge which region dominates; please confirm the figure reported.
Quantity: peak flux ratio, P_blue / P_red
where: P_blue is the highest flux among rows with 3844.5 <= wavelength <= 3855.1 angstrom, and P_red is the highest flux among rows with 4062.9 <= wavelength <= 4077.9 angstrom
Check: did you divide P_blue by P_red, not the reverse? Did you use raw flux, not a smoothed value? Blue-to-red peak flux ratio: 0.47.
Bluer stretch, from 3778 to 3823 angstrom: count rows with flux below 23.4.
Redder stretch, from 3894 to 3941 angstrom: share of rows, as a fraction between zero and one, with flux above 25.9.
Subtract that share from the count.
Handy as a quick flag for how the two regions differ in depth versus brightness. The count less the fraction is 23.0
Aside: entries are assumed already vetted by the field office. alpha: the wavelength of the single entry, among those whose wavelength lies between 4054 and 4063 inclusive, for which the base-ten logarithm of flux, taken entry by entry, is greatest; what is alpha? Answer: 4060.11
